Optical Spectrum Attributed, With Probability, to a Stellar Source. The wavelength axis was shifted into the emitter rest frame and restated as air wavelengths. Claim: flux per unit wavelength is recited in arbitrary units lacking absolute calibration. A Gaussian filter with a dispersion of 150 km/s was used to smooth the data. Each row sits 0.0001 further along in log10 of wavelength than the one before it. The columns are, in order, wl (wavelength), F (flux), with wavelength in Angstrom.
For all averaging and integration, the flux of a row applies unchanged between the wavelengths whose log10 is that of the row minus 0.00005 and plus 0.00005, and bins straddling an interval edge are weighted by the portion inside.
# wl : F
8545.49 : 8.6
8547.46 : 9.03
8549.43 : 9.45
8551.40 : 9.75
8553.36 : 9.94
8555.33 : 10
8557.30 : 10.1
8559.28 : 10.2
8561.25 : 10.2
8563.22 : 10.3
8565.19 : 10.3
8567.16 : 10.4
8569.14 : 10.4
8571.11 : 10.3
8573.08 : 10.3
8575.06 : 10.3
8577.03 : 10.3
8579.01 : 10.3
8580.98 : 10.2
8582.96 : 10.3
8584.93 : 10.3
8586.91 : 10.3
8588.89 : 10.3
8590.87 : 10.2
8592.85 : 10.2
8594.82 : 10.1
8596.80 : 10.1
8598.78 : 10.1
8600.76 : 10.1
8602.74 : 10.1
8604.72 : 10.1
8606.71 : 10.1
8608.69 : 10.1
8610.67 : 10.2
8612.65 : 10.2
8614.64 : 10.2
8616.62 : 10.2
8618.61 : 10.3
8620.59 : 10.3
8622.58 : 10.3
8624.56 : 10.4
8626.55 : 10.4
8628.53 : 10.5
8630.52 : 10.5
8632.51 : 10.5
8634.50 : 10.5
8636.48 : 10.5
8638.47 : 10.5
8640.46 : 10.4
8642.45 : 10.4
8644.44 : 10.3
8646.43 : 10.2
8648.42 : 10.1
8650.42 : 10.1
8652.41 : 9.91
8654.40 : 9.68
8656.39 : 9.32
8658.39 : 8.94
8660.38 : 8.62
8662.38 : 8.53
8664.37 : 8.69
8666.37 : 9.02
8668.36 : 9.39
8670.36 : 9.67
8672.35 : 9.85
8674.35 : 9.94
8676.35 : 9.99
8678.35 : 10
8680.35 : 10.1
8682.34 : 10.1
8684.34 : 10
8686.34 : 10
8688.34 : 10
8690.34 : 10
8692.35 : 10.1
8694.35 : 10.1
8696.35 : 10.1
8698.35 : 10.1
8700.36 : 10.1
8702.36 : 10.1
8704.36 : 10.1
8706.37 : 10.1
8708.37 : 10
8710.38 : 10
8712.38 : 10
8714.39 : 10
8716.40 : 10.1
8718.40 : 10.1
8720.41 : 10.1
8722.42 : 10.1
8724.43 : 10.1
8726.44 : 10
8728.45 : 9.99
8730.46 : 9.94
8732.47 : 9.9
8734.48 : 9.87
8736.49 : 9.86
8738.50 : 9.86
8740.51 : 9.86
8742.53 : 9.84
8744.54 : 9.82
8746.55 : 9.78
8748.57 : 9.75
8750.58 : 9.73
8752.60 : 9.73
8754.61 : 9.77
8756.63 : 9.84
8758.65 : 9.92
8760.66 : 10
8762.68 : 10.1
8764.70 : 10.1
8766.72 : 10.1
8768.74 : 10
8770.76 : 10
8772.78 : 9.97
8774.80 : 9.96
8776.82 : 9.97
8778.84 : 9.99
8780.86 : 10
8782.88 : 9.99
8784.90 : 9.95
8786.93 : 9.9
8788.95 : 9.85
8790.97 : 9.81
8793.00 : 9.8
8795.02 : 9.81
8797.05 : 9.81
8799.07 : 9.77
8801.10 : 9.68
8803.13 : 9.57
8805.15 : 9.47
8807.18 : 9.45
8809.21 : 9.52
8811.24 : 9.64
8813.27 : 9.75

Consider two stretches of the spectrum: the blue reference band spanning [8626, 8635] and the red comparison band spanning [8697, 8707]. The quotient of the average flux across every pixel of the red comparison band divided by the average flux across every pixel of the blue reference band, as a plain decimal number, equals 0.96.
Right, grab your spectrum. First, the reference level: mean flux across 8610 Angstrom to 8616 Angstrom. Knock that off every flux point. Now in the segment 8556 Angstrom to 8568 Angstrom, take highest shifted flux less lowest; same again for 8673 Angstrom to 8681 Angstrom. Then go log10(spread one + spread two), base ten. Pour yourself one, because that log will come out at -0.34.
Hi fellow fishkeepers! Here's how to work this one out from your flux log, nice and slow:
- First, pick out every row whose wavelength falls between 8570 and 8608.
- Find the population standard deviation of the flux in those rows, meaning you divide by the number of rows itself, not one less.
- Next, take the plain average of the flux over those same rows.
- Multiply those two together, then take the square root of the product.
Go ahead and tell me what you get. 1.0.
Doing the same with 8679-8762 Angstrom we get 1.1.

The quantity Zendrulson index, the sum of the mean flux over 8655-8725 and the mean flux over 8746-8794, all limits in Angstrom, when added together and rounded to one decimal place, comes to 19.7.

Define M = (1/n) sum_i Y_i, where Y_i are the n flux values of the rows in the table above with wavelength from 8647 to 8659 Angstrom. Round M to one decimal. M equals 9.7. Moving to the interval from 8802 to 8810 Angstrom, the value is 9.5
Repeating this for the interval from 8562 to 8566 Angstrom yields 10.3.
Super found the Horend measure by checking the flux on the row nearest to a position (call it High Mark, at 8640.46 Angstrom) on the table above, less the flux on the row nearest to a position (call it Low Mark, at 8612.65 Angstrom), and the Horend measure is 0.2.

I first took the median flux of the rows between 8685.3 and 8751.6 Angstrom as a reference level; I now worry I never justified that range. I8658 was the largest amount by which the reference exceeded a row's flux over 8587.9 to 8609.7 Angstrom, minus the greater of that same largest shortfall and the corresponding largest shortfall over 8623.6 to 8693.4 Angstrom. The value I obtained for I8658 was -1.57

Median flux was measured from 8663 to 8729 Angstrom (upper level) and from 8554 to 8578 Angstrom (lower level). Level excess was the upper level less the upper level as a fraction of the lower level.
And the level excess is 9.03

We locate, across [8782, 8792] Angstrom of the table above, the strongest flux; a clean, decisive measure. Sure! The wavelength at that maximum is 8782.88 Angstrom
